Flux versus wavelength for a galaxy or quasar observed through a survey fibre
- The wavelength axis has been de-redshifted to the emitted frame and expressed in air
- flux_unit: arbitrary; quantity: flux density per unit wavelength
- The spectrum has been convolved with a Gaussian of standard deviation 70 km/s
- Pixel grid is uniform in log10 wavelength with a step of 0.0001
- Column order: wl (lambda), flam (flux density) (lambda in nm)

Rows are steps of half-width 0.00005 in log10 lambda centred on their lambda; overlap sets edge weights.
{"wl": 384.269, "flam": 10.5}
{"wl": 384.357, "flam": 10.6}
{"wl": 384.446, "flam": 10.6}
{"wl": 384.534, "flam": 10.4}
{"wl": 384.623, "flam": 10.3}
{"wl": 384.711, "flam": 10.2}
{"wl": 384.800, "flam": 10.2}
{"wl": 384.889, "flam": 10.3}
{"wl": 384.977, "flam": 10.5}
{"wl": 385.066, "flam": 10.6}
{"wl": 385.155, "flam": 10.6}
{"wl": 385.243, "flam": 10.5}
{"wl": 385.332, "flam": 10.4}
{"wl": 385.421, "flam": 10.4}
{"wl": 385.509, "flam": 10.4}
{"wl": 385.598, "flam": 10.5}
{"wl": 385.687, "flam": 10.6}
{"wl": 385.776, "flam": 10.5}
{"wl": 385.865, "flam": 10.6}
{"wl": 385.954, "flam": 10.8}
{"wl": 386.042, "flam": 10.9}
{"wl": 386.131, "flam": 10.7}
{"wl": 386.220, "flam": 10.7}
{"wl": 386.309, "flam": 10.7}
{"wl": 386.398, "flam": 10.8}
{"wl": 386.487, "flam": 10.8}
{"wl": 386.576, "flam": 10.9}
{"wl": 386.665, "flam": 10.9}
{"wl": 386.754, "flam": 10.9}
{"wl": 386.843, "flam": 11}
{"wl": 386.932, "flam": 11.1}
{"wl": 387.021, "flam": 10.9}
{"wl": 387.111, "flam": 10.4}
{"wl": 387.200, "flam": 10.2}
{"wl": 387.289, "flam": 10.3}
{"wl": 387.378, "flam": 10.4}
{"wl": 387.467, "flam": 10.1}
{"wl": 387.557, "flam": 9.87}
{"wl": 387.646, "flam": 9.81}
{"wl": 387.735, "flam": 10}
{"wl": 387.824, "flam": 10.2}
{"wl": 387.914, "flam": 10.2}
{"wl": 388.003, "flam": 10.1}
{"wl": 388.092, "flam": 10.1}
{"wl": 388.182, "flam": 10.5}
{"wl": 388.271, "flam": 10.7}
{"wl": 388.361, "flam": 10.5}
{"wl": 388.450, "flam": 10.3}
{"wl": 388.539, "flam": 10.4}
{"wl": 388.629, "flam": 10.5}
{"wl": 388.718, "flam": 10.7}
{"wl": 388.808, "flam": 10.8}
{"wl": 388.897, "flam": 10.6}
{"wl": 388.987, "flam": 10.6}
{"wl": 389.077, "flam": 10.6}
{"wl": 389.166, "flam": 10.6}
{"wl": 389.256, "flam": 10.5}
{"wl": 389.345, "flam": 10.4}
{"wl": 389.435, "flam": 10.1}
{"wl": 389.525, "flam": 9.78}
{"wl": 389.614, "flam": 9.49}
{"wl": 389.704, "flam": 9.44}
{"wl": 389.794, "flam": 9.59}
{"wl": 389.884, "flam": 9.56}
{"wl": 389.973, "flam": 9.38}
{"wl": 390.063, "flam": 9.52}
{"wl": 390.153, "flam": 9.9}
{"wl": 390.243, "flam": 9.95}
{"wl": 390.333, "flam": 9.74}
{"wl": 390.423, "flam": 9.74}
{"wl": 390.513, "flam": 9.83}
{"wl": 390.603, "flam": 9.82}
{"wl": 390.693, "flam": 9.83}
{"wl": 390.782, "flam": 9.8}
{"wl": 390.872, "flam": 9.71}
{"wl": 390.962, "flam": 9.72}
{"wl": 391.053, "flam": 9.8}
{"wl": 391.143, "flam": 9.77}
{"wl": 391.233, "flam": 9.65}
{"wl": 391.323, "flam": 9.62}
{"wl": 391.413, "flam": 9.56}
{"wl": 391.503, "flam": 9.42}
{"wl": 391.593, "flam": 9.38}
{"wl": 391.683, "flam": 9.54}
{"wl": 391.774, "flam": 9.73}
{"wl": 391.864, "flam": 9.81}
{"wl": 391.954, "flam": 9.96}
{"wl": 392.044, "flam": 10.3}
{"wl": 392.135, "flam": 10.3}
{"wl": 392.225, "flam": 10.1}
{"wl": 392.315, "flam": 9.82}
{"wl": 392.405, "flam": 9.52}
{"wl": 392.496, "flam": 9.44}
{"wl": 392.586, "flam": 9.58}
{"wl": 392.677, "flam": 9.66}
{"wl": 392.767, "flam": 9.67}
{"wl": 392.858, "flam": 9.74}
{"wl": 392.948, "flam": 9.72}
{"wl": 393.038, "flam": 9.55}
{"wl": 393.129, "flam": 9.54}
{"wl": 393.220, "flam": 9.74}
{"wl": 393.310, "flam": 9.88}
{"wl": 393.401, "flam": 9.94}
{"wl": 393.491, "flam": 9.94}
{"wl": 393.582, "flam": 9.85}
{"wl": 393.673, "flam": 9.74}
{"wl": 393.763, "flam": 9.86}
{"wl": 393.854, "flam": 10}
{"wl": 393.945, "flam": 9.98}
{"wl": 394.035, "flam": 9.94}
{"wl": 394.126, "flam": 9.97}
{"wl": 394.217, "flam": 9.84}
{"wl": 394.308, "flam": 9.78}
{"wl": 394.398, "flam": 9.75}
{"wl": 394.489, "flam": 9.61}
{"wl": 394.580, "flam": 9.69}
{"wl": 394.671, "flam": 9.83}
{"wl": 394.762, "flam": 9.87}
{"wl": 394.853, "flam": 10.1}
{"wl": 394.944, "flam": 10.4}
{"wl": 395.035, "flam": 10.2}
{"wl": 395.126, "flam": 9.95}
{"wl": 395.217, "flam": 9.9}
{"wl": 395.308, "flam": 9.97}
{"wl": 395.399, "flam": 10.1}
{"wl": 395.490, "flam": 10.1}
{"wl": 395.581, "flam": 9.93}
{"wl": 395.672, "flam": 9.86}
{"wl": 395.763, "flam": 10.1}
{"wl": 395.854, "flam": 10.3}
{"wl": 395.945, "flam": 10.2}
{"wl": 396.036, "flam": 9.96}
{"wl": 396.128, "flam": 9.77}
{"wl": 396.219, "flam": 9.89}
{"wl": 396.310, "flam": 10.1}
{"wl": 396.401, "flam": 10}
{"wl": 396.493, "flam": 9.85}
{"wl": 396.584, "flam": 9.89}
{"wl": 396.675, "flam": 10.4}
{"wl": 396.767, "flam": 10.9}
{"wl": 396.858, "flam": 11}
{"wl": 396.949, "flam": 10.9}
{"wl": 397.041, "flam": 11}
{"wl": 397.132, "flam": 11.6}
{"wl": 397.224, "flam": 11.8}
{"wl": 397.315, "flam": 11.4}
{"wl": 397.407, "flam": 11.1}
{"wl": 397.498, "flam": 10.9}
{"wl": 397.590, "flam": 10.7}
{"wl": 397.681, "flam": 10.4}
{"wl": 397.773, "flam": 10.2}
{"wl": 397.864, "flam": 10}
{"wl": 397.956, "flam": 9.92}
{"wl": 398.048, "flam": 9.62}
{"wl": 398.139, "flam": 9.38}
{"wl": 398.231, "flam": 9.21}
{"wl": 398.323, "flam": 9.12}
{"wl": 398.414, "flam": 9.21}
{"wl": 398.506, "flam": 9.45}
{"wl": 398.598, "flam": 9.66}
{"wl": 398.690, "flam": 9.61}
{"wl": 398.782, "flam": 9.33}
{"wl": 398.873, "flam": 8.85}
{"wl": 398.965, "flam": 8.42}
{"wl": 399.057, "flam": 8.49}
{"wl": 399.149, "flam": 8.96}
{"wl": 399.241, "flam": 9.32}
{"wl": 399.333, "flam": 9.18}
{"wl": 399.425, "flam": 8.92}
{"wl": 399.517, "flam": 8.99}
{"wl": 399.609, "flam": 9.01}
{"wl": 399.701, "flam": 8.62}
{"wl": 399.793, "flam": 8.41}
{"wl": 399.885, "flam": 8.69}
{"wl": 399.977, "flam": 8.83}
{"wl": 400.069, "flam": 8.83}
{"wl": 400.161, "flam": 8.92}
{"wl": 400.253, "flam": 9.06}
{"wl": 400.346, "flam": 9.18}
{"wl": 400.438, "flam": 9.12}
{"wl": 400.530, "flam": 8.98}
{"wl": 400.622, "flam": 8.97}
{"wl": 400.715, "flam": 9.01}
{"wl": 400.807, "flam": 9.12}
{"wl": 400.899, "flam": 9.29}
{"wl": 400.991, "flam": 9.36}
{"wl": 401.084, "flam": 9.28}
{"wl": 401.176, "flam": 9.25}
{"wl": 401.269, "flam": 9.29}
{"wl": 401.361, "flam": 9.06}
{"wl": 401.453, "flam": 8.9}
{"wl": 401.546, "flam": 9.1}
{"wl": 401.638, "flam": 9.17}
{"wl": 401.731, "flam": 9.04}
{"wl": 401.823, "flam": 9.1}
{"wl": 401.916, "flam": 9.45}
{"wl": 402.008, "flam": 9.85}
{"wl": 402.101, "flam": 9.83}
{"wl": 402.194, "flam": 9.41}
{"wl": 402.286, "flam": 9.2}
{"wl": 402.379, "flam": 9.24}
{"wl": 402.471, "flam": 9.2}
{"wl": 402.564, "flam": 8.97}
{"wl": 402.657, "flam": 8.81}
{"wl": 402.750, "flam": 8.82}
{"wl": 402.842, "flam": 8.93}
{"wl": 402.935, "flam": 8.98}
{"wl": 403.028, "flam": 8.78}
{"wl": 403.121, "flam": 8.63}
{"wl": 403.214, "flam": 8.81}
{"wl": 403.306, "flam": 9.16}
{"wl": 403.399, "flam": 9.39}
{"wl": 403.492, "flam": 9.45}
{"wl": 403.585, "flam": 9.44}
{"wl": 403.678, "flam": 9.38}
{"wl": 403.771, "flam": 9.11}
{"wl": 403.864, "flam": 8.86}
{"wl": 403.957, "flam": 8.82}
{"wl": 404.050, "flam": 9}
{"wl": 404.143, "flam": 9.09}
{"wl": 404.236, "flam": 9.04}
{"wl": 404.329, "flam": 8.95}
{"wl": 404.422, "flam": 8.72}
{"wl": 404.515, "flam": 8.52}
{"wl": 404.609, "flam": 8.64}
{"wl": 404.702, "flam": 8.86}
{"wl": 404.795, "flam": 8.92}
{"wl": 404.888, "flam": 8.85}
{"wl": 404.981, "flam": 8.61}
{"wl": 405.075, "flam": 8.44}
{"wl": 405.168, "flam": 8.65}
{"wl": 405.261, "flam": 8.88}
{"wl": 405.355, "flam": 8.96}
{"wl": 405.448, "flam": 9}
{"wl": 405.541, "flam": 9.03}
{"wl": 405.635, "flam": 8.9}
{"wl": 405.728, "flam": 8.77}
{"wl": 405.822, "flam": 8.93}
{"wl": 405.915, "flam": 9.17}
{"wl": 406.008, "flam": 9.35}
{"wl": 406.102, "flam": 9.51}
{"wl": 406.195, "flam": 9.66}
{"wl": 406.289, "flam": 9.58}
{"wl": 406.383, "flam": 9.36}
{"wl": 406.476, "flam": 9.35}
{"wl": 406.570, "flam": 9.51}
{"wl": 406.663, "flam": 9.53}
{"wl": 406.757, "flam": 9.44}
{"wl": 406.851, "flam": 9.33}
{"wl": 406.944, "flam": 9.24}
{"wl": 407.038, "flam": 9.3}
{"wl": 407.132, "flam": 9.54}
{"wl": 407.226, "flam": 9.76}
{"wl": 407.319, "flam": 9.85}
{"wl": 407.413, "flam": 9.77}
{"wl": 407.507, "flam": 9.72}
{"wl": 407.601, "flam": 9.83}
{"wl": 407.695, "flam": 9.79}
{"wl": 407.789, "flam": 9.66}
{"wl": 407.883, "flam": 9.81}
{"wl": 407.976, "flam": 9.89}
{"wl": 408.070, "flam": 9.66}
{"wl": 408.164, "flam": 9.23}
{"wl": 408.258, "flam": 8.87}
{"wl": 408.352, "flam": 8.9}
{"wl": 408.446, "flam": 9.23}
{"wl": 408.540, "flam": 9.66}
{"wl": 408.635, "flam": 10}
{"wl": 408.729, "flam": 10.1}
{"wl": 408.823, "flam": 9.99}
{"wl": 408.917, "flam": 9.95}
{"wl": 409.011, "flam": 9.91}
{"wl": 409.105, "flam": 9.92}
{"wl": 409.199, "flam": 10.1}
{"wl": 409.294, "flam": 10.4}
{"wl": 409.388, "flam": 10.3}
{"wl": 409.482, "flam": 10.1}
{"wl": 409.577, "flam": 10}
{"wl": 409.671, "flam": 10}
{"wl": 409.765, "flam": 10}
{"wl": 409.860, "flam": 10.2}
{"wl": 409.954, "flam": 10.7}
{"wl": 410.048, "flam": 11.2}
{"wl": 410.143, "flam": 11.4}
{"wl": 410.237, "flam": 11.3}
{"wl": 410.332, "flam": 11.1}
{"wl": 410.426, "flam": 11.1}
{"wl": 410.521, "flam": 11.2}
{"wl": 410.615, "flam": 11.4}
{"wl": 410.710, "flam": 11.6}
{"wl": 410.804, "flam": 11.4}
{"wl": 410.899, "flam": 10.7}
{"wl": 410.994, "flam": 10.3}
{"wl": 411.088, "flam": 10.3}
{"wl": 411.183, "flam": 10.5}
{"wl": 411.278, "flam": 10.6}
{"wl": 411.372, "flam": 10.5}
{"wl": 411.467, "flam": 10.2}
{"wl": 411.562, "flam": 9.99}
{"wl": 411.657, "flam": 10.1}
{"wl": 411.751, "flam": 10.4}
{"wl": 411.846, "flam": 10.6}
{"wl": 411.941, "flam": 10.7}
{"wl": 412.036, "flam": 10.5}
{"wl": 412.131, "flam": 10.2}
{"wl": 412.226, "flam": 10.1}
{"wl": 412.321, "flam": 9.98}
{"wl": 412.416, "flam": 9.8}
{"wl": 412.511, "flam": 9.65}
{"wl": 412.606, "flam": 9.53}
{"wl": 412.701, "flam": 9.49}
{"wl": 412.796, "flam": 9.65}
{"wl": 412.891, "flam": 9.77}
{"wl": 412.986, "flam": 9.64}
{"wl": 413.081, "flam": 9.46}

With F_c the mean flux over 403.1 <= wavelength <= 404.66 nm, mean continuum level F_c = 9.0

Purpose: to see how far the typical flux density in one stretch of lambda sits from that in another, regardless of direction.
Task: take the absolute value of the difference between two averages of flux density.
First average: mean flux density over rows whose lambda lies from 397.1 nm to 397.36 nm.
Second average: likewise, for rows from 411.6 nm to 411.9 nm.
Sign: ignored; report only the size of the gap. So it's 1.2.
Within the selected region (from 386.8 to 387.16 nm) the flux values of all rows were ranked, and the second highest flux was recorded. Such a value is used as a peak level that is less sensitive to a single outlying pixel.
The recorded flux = 11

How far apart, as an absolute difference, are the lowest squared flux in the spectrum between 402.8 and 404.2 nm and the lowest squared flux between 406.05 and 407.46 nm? 11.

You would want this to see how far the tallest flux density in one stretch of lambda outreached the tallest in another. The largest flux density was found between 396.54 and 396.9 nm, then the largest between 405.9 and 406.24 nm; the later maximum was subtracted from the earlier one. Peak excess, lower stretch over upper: 1.3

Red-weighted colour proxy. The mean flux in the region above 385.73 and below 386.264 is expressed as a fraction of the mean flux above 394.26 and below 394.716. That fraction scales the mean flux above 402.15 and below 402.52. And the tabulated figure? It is 10.2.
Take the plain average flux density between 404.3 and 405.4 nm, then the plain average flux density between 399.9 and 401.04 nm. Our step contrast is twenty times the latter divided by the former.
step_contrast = 20.7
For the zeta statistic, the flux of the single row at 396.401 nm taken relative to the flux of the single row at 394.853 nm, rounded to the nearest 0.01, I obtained 0.99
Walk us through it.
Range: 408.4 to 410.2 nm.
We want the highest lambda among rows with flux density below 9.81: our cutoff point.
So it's 408.540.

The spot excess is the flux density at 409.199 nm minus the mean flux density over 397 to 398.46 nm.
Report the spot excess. -0.25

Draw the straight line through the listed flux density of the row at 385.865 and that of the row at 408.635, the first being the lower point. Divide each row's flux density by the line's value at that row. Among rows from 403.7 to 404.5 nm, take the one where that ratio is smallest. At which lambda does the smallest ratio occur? 404.422 nm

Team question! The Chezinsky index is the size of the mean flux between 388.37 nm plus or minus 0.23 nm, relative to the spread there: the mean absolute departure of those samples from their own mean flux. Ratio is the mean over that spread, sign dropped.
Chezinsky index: 101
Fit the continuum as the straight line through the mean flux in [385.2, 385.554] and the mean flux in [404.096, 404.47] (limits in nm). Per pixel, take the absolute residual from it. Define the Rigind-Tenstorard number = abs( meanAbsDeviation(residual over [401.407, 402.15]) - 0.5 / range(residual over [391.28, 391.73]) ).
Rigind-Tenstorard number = 2.1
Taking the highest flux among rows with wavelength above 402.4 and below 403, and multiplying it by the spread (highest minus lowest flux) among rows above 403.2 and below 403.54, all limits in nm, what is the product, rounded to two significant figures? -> 5.9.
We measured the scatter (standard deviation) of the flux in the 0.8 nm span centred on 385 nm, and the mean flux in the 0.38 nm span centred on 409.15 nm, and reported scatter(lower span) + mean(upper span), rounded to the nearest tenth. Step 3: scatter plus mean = 10.2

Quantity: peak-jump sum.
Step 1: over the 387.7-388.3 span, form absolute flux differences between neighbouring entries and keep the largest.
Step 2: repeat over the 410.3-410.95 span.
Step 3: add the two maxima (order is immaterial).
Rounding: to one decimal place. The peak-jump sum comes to 1.1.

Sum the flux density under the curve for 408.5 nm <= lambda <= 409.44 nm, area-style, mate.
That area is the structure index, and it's 9.4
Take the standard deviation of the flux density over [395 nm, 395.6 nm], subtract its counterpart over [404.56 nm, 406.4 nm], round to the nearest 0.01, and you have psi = -0.23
